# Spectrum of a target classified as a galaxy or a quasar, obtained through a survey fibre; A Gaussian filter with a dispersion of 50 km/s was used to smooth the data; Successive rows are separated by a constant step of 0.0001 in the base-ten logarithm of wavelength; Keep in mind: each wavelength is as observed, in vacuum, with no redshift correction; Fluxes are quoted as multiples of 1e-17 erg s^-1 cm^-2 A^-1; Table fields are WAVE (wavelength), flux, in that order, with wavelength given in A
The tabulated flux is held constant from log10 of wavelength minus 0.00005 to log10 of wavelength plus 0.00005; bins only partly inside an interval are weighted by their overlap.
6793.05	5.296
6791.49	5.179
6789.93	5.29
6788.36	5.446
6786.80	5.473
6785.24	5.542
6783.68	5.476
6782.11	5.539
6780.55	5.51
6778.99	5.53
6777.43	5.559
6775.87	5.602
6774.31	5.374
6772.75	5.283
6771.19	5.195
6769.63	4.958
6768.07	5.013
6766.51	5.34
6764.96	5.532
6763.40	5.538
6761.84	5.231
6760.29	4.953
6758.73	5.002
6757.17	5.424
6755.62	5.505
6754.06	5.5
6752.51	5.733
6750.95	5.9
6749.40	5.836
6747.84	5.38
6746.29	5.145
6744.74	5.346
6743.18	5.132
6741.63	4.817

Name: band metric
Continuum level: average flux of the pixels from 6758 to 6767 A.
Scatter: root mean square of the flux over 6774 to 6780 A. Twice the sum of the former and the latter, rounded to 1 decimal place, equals 21.6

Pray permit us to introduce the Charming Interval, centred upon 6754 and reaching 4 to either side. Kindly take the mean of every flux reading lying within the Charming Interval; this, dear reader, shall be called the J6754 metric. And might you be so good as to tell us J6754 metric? 5.61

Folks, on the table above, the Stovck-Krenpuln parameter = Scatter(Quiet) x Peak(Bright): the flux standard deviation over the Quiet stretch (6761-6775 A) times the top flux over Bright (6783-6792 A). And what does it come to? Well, 1.1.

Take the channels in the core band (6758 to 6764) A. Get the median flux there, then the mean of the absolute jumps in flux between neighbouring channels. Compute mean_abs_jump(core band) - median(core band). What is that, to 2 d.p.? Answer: -4.91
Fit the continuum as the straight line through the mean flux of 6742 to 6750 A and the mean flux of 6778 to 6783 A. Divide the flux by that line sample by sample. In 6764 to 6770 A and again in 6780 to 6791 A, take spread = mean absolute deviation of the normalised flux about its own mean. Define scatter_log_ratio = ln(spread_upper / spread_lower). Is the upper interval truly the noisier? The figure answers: -1.2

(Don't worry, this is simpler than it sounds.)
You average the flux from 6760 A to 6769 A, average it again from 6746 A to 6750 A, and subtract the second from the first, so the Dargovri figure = -0.19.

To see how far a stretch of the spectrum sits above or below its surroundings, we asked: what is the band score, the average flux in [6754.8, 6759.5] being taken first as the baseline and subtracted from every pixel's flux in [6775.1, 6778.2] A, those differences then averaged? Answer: 0.27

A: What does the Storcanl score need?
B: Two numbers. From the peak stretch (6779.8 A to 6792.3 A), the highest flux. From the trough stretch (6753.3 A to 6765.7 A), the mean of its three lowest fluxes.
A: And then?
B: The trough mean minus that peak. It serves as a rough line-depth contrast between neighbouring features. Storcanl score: -0.480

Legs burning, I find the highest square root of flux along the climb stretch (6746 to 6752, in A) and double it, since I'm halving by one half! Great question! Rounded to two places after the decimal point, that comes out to 4.86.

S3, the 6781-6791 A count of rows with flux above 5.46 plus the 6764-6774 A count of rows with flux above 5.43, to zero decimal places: 5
